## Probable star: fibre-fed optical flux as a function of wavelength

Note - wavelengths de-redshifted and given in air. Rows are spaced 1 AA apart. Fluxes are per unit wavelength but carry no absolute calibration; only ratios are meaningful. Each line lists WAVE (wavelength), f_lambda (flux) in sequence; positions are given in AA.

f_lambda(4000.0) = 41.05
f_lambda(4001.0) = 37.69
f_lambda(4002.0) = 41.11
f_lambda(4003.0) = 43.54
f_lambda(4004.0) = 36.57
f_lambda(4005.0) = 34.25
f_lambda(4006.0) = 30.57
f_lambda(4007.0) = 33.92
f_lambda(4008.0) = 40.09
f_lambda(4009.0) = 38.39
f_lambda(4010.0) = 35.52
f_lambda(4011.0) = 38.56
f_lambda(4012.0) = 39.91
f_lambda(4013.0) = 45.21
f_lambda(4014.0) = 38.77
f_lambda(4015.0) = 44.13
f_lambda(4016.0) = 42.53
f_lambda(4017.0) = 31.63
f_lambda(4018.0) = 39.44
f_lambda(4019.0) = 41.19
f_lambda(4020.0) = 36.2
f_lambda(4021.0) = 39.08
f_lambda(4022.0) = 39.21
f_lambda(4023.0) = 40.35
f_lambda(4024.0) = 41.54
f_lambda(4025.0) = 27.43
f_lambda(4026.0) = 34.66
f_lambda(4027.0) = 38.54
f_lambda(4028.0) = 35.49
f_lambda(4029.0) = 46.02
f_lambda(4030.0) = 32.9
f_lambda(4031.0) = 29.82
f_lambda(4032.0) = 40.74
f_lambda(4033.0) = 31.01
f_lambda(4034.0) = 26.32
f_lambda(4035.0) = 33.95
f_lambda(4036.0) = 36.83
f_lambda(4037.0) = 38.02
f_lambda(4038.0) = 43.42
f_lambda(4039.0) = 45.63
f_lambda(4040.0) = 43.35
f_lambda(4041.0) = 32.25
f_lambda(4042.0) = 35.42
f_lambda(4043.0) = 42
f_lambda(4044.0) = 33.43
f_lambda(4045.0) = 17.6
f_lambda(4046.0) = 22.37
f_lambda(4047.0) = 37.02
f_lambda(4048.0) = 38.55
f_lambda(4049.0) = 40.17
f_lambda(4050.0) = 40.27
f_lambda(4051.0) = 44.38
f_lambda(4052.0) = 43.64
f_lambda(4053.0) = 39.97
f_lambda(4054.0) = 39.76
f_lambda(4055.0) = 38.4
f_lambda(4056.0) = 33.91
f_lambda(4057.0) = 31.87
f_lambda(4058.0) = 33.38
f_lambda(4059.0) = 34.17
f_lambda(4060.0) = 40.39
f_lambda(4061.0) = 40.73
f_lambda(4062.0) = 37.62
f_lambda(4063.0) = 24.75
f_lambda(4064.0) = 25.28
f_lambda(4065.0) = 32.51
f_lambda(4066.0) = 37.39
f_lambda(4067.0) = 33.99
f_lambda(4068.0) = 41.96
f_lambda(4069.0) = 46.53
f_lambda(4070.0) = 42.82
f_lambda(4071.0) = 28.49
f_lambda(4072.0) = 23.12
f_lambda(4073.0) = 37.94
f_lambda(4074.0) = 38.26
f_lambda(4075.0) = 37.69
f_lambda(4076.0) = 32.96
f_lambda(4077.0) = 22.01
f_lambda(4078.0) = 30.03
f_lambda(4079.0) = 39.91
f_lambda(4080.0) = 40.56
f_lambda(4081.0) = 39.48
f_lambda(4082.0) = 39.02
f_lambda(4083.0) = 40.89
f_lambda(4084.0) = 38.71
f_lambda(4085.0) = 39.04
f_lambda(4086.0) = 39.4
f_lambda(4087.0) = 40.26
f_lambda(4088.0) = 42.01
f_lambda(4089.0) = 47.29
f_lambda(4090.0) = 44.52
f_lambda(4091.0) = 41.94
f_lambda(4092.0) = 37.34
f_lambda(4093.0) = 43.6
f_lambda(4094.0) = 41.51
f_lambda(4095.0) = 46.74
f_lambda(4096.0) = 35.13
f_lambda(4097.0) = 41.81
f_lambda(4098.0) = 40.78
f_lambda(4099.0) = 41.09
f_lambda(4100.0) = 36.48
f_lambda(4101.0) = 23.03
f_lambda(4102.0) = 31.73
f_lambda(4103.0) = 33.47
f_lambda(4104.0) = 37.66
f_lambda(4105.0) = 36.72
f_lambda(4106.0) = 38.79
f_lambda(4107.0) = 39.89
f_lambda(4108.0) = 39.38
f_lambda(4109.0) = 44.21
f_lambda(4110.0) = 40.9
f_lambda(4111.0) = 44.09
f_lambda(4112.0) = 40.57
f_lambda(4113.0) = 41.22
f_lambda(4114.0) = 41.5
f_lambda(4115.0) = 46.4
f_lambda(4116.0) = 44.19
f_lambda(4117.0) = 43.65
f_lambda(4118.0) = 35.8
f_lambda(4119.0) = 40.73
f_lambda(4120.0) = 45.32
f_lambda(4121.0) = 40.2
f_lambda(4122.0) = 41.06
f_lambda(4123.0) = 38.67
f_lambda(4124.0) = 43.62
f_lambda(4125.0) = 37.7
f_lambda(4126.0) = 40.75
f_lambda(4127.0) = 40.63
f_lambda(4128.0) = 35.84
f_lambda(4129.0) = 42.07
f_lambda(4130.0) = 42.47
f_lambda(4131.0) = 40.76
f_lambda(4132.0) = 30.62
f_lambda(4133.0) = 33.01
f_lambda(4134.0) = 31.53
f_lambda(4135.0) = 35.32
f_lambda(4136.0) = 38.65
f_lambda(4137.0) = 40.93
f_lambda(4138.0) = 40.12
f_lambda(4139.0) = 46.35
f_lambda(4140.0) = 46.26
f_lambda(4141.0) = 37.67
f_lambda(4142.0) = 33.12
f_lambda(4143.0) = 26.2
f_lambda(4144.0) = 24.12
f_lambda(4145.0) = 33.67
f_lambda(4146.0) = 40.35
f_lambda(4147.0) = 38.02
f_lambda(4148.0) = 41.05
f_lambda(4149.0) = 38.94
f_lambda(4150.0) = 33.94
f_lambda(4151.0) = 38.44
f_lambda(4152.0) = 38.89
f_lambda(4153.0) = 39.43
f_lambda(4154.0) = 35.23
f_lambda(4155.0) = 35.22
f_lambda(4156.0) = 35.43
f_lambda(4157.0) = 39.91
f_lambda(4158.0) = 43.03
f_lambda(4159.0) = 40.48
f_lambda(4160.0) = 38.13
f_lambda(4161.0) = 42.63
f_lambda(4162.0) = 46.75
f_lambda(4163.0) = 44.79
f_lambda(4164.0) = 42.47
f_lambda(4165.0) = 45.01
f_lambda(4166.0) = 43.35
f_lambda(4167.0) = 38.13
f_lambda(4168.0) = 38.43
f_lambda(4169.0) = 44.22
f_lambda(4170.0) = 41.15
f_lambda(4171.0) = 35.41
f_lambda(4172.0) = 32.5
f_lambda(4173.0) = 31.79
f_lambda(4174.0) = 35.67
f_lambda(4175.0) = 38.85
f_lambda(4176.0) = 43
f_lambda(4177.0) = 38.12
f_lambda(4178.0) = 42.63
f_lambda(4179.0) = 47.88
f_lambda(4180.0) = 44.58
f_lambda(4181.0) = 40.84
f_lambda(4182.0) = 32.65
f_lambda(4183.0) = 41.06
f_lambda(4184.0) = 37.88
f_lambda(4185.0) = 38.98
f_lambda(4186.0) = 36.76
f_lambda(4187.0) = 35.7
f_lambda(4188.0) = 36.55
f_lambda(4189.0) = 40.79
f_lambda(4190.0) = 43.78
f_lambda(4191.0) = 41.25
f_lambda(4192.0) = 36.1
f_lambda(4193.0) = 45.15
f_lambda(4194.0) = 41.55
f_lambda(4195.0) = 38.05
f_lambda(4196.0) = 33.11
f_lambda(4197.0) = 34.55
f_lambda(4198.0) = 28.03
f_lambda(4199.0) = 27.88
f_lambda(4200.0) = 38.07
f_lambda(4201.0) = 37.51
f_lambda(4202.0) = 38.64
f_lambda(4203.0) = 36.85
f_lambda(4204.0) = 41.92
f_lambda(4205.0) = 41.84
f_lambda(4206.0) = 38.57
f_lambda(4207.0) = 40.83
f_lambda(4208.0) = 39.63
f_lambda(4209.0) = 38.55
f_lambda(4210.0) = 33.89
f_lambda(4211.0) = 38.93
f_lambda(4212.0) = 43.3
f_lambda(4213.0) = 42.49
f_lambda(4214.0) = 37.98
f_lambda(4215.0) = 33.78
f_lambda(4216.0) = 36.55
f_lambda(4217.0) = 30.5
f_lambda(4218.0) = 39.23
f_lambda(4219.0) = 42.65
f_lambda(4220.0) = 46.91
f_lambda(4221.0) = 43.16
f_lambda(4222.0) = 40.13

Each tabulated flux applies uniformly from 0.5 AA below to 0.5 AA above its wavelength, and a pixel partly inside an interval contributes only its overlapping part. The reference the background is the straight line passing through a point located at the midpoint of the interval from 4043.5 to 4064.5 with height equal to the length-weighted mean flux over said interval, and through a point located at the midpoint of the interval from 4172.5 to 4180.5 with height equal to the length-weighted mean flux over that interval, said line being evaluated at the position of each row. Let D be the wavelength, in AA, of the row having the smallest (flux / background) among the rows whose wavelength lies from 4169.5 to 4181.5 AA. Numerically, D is 4173.0 AA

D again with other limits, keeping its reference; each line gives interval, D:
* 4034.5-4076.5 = 4045.0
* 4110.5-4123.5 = 4118.0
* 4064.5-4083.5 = 4077.0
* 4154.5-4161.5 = 4155.0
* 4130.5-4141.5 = 4132.0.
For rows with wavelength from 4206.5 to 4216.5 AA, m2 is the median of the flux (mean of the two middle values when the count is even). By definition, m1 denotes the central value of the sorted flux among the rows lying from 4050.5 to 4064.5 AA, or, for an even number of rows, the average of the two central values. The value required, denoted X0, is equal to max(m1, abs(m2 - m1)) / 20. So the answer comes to 1.90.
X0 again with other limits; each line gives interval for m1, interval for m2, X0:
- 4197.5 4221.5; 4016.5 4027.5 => 1.93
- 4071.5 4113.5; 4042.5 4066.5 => 1.97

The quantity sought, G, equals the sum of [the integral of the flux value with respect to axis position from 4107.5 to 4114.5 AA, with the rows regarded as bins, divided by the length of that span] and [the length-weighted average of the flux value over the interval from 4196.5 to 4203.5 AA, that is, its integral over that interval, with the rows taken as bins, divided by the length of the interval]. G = 76.2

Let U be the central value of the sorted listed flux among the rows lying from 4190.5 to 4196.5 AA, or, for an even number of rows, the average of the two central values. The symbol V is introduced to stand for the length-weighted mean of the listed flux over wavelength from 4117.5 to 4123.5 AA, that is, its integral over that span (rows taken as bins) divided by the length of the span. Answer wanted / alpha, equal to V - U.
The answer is 0.6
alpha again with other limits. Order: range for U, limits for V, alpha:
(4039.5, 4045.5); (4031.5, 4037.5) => 0.1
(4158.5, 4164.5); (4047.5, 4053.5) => -1.4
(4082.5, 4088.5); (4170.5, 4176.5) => -3.6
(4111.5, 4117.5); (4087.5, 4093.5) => 0.2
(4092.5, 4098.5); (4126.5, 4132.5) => -2.9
